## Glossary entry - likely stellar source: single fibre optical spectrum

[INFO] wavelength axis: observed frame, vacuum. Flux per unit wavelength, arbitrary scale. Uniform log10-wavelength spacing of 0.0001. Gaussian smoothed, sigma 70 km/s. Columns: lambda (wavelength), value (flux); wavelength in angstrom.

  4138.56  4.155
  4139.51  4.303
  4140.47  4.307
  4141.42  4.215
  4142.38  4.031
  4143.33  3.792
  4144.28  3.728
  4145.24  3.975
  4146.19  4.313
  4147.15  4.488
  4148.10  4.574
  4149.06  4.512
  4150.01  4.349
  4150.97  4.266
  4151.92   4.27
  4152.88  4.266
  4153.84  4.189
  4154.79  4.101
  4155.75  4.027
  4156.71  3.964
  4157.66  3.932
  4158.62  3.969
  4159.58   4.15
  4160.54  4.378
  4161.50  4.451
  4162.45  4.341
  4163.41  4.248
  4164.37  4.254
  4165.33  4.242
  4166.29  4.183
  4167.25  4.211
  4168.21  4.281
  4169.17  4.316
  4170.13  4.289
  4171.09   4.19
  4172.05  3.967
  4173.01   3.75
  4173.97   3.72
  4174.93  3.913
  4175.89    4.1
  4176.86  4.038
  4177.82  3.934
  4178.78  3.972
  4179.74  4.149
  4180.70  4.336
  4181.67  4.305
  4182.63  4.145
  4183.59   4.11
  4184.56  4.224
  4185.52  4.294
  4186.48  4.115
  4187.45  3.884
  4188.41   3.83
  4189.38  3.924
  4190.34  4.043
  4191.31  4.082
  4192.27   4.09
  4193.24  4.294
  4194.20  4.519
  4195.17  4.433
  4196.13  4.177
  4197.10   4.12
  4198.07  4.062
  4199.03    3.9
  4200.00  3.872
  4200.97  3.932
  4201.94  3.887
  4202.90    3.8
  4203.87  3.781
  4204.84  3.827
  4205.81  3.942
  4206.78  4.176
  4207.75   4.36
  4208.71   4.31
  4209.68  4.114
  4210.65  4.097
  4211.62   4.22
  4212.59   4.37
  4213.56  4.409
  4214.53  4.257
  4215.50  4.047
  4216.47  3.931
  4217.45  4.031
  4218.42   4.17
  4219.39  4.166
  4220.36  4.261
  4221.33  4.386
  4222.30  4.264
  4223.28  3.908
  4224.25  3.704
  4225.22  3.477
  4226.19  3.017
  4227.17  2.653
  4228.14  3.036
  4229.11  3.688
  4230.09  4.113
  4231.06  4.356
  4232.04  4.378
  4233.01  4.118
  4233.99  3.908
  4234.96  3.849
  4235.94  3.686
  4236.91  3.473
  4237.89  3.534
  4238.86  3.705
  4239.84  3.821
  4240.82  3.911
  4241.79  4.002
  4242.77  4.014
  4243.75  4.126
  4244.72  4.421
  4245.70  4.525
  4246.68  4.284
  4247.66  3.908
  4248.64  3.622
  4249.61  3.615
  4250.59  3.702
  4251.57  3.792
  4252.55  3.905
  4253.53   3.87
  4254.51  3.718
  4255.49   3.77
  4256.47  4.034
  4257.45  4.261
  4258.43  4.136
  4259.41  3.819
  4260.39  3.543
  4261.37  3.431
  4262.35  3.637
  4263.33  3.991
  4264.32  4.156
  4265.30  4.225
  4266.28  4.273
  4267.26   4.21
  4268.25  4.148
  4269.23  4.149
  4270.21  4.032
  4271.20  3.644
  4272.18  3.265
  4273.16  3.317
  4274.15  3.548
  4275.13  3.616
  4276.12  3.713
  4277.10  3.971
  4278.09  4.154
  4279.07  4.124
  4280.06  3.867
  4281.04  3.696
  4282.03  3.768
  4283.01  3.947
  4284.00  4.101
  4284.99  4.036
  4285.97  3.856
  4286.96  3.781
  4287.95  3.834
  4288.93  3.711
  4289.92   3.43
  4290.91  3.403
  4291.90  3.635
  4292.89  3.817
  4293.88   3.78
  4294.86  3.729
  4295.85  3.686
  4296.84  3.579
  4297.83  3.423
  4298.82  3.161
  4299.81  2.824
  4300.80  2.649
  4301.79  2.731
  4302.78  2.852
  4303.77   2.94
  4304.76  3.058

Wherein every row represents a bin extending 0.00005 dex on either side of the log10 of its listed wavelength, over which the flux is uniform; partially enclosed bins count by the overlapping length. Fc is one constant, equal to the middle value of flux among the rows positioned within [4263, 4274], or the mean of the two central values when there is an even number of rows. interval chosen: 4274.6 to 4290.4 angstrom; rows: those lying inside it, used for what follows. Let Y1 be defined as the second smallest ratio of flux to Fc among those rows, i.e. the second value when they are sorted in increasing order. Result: 0.87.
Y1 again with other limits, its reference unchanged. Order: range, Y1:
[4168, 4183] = 0.90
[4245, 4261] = 0.87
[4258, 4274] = 0.80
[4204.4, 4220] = 0.95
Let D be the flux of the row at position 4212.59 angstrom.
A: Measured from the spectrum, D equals 4.37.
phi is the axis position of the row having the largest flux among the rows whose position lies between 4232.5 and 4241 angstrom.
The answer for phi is 4233.01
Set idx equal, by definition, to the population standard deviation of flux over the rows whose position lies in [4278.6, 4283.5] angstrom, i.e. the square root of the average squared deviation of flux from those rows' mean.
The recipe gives 0.15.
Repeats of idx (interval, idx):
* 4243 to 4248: 0.22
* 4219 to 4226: 0.31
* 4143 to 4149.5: 0.33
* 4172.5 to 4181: 0.18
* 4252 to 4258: 0.18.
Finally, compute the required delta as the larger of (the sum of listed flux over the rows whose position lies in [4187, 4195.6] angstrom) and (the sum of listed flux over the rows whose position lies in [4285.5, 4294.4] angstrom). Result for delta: 37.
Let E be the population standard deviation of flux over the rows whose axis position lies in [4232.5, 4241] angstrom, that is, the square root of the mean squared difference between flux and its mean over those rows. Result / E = 0.19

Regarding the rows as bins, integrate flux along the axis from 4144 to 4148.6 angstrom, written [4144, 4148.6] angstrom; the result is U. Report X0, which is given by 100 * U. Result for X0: 1947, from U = 19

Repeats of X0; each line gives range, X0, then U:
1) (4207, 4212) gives 2111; 21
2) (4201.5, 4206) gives 1729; 17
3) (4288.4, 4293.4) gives 1800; 18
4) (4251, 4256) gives 1904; 19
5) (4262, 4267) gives 2038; 20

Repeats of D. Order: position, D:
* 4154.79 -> 4.101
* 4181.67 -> 4.305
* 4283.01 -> 3.947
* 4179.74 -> 4.149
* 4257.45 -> 4.261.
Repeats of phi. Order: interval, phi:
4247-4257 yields 4256.47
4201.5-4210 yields 4207.75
